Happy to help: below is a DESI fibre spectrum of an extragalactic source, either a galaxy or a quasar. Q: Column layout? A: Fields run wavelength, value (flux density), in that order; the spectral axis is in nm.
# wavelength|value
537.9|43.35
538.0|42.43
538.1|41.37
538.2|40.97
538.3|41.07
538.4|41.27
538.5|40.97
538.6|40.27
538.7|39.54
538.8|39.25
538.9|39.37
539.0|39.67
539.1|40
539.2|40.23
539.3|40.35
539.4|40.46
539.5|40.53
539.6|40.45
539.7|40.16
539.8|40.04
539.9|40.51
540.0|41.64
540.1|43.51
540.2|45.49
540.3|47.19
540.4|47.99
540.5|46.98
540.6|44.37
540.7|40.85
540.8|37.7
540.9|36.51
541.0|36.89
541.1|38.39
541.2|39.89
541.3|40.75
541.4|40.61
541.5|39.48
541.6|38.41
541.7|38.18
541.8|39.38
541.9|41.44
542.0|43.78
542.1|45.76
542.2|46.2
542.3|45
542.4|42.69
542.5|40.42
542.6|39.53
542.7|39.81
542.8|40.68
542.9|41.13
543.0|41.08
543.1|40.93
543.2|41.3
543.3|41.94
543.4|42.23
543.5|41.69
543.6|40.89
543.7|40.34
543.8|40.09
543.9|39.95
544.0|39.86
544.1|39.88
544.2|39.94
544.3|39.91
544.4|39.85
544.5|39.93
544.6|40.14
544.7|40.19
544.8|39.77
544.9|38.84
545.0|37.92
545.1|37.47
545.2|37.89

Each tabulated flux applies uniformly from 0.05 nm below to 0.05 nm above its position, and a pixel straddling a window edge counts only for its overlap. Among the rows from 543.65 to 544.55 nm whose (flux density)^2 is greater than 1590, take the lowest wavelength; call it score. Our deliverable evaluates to 543.7 nm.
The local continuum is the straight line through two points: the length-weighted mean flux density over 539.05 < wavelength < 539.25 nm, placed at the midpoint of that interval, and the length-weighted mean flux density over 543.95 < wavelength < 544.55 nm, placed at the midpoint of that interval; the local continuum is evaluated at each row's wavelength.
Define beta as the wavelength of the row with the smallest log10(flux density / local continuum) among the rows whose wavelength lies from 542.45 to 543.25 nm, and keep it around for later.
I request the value 542.6 nm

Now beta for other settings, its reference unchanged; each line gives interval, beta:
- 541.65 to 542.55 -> 541.7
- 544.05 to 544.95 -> 544.9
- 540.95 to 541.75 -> 541.0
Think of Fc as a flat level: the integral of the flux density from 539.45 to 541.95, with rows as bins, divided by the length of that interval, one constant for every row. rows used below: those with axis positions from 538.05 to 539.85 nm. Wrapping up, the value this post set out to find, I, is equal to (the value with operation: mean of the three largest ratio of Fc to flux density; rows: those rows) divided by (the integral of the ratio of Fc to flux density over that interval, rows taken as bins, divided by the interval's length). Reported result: 1.02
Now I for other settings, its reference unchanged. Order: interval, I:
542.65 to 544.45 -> 1.02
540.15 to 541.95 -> 1.10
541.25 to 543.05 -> 1.07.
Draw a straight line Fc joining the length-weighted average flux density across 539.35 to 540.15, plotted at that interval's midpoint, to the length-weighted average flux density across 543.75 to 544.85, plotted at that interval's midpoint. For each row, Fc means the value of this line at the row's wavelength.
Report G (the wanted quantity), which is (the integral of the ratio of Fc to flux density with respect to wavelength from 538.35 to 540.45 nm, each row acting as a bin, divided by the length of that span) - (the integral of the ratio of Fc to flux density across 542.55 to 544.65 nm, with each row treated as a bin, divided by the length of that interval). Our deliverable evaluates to 0.004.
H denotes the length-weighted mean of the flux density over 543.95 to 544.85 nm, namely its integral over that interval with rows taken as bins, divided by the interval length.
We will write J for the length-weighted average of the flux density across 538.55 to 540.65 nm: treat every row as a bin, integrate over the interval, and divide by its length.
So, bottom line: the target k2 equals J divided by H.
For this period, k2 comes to 1.05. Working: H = 39.9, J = 41.8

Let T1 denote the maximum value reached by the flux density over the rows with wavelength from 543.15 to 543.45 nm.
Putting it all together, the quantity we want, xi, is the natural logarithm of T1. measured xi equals 3.74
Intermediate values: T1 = 42.23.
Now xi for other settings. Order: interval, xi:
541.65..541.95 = 3.72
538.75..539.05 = 3.68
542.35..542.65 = 3.75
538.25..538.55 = 3.72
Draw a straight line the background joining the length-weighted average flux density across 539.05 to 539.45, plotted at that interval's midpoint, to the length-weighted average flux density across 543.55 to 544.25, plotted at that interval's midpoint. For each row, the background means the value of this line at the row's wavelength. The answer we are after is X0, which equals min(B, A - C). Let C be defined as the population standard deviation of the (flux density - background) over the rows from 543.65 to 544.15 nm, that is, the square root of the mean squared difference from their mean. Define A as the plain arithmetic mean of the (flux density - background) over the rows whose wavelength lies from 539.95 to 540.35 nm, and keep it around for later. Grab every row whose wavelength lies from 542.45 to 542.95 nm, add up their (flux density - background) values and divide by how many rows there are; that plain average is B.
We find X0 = 0.15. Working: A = 4.2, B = 0.1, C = 0.17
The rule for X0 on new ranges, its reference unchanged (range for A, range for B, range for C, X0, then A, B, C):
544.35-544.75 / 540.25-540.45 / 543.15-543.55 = -0.43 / -0.1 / 7.4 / 0.34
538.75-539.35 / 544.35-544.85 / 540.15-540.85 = -3.95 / -0.5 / -0.1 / 3.50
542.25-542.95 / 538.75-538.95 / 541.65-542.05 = -0.98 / 1.2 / -1.0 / 2.13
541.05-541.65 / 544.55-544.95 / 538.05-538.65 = -0.97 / -0.6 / -0.4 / 0.35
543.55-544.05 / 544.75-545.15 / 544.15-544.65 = -1.61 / 0.1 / -1.6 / 0.10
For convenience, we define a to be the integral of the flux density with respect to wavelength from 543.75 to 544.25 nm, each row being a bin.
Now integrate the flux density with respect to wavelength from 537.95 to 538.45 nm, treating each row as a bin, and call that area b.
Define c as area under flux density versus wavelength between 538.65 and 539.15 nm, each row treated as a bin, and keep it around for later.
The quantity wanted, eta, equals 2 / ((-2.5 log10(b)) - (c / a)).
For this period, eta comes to -0.467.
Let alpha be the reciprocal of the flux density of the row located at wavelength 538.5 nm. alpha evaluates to 0.0244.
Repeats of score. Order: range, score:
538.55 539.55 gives 538.6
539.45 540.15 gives 539.5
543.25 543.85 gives 543.3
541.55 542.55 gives 541.9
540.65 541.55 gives 540.7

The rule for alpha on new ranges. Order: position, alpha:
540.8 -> 0.0265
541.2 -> 0.0251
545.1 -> 0.0267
